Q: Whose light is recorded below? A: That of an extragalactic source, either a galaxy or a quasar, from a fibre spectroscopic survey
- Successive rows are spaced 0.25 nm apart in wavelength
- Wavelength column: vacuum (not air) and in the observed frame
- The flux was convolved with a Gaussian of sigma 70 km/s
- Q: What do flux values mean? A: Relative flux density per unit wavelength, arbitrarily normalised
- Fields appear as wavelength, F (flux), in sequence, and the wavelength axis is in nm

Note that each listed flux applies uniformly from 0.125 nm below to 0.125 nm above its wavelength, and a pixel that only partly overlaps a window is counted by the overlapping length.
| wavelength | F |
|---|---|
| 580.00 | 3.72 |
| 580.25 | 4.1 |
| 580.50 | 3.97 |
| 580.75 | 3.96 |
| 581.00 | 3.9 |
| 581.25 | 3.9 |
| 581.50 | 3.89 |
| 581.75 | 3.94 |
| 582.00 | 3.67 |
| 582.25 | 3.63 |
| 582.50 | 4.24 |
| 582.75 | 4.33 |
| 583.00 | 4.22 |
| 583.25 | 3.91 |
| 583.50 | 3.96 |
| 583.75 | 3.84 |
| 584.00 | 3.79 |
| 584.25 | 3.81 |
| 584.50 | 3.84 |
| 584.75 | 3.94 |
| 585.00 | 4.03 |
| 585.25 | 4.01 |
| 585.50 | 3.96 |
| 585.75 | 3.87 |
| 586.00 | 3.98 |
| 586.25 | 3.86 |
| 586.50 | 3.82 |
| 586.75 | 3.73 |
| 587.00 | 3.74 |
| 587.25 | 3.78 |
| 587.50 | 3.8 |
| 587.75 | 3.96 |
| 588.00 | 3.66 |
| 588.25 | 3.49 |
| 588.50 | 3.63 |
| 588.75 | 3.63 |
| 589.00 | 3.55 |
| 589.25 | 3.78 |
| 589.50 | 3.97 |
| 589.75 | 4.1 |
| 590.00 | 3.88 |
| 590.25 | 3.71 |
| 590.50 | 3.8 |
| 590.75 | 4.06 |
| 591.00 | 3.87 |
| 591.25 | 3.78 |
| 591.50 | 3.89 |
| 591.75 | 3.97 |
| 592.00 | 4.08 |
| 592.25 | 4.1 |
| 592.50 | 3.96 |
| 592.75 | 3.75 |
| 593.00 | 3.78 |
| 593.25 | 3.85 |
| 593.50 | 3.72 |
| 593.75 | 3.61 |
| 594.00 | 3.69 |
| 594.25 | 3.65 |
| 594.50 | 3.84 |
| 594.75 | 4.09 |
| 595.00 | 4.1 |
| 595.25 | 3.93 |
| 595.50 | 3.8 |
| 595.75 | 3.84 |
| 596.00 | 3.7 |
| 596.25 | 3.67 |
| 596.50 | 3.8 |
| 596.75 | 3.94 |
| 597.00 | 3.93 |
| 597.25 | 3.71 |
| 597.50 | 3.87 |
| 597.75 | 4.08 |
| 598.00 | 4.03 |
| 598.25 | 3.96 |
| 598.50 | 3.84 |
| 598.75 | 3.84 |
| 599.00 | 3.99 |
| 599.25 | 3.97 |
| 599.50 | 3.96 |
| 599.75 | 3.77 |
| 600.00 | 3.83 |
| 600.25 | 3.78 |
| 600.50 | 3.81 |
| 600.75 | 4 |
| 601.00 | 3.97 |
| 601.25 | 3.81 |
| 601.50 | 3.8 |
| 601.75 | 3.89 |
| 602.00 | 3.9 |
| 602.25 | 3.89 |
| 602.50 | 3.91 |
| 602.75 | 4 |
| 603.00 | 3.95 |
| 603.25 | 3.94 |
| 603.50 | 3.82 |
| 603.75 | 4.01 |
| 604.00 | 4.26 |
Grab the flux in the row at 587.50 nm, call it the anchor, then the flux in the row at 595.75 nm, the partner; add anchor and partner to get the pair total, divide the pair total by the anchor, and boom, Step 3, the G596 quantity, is 2.01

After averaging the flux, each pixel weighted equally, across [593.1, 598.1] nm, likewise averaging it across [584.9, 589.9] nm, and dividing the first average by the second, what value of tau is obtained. 1.01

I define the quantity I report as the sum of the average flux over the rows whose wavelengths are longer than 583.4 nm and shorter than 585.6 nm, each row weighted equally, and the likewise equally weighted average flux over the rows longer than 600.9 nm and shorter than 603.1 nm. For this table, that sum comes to 7.81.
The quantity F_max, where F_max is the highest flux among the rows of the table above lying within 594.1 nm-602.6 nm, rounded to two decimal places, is 4.10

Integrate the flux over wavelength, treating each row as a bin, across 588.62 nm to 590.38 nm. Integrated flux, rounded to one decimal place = 6.7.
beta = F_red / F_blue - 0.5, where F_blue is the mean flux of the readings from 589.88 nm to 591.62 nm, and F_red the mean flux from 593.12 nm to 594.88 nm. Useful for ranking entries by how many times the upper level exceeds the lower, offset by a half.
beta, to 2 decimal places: 0.48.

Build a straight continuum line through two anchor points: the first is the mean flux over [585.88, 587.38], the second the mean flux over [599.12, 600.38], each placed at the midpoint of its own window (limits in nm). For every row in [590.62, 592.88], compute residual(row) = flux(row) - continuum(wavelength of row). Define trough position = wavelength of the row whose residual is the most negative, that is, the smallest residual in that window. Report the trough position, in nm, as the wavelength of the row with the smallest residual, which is 592.75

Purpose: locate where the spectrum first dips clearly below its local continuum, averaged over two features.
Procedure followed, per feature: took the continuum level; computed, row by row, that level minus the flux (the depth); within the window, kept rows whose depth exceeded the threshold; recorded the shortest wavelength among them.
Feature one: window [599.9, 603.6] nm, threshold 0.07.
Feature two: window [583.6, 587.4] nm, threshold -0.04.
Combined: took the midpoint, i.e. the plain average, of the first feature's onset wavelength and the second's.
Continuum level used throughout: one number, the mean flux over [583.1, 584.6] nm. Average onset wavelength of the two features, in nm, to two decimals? 592.00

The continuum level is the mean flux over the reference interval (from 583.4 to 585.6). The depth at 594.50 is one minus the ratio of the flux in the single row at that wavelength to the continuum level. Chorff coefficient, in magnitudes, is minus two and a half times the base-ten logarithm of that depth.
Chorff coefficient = 4.4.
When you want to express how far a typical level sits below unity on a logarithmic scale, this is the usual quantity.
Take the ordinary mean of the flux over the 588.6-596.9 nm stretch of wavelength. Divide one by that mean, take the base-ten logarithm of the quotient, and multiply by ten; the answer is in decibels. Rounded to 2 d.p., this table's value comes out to -5.85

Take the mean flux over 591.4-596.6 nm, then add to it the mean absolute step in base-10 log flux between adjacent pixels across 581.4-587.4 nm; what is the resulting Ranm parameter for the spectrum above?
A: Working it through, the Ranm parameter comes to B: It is 3.86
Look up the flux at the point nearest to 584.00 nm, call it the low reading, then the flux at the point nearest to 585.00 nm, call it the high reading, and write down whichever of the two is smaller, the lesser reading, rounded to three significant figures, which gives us 3.79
